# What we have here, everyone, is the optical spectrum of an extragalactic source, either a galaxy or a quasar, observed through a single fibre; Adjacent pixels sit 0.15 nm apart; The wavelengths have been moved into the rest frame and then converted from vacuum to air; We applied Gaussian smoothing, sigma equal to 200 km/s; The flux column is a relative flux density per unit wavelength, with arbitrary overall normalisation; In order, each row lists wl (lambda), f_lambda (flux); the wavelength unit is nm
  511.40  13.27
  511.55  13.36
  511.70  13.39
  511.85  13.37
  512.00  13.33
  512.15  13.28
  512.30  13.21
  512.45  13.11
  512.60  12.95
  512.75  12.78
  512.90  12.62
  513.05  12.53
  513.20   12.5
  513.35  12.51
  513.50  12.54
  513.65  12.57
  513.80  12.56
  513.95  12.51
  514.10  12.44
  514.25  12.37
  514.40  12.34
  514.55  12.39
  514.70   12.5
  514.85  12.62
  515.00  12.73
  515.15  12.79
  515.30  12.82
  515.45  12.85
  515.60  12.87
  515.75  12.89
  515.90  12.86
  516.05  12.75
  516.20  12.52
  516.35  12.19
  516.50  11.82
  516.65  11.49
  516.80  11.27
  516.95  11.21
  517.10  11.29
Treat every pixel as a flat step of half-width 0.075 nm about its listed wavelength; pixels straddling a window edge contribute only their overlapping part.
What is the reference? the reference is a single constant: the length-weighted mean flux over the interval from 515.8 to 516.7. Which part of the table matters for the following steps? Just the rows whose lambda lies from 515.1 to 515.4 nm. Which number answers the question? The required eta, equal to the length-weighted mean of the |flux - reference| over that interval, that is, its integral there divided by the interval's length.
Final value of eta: 0.5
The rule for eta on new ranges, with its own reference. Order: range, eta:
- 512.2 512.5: 0.9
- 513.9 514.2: 0.2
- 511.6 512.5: 1.0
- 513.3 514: 0.2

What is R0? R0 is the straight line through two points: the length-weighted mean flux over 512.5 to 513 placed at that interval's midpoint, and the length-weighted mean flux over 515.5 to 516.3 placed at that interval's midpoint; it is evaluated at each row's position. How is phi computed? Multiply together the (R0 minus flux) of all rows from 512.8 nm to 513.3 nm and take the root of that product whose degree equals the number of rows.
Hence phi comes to 0.229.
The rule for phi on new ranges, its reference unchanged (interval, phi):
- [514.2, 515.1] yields 0.218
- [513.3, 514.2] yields 0.254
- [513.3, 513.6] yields 0.256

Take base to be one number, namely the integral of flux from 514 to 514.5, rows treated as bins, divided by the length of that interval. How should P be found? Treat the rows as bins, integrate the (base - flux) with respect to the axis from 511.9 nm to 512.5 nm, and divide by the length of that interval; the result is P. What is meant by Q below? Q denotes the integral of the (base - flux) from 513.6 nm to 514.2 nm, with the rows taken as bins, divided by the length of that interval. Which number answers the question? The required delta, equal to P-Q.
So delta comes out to -0.7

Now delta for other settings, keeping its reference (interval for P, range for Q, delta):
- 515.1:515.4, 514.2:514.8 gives -0.4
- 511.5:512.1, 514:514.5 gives -1.0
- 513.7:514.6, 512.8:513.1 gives 0.2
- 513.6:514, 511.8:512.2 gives 0.8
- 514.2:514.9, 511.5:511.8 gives 0.9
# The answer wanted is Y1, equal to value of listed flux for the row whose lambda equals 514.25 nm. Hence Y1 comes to 12.37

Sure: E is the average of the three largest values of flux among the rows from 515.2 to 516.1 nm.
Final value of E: 12.9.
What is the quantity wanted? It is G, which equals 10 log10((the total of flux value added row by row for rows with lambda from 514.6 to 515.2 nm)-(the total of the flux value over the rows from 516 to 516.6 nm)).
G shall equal 1.3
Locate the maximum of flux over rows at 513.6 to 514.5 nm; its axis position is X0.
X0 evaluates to 513.65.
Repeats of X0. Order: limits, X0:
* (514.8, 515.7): 515.60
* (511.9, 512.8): 512.00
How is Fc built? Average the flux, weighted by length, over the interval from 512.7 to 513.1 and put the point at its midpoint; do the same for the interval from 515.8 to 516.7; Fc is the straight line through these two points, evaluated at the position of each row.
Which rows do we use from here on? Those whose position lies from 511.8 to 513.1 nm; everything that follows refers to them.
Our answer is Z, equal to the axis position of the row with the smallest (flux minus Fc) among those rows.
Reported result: 513.05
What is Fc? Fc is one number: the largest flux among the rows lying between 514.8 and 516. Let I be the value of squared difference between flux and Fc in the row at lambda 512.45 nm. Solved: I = 0.05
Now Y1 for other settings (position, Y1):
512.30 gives 13.21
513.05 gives 12.53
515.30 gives 12.82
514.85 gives 12.62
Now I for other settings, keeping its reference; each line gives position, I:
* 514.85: 0.07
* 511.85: 0.23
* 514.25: 0.27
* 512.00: 0.19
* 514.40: 0.30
